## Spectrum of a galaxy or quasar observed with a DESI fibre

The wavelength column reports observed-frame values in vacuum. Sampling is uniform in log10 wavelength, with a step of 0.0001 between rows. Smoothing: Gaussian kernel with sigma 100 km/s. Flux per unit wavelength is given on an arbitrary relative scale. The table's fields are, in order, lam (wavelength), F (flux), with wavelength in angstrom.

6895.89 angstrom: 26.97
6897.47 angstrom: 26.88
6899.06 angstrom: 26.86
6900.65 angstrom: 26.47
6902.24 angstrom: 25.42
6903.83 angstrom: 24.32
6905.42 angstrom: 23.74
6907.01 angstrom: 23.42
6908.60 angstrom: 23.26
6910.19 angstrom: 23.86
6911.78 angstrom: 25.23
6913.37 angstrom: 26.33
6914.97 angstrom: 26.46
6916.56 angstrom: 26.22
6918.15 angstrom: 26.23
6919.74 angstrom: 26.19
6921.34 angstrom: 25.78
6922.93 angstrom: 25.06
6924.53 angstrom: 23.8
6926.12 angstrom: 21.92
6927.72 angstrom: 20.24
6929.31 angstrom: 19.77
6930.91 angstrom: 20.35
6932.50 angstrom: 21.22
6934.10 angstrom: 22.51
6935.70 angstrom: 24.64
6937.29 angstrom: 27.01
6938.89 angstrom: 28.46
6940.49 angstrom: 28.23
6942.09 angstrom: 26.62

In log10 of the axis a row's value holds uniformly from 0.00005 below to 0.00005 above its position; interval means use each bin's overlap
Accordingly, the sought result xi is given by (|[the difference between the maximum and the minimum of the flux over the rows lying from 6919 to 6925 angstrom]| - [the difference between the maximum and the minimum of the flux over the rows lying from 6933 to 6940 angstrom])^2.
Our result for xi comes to 12.7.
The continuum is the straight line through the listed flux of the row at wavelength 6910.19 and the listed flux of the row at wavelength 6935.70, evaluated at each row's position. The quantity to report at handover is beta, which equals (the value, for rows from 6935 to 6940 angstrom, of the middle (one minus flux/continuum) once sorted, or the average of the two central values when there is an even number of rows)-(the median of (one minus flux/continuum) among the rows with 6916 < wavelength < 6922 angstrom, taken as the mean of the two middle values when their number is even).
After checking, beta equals -0.01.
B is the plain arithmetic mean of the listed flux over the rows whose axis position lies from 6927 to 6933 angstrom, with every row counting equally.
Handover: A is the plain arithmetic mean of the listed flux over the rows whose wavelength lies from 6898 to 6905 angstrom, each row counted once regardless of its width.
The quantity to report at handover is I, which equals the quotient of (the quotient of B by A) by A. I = 0.0307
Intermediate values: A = 25.8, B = 20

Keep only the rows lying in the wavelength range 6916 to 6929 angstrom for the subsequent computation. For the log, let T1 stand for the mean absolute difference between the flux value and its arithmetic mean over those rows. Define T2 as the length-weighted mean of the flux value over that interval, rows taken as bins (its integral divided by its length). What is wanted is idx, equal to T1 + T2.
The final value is 26.06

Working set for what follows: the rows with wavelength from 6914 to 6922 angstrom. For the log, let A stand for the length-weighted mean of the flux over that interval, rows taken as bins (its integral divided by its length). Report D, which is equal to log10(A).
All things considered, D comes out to 1.42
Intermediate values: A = 26.2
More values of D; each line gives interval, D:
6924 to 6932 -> 1.33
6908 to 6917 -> 1.40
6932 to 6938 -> 1.38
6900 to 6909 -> 1.39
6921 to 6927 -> 1.38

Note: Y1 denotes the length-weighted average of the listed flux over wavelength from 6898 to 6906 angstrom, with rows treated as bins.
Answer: 25.4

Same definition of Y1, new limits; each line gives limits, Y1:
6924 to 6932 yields 21.1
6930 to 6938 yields 23.1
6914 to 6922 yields 26.2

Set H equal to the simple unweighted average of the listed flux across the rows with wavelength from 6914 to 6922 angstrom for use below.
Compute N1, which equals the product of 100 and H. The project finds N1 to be 2618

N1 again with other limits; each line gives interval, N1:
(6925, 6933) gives 2070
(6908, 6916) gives 2503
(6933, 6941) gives 2617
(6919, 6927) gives 2455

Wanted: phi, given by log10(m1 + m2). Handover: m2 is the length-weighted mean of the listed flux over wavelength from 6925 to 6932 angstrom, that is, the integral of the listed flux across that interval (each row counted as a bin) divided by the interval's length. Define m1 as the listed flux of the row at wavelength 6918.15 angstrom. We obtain 1.67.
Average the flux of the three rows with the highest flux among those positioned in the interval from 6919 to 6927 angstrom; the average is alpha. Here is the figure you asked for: 25.7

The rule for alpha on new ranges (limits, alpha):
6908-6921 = 26.3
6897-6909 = 26.7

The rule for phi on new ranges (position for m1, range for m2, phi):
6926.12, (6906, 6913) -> 1.66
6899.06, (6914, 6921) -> 1.72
